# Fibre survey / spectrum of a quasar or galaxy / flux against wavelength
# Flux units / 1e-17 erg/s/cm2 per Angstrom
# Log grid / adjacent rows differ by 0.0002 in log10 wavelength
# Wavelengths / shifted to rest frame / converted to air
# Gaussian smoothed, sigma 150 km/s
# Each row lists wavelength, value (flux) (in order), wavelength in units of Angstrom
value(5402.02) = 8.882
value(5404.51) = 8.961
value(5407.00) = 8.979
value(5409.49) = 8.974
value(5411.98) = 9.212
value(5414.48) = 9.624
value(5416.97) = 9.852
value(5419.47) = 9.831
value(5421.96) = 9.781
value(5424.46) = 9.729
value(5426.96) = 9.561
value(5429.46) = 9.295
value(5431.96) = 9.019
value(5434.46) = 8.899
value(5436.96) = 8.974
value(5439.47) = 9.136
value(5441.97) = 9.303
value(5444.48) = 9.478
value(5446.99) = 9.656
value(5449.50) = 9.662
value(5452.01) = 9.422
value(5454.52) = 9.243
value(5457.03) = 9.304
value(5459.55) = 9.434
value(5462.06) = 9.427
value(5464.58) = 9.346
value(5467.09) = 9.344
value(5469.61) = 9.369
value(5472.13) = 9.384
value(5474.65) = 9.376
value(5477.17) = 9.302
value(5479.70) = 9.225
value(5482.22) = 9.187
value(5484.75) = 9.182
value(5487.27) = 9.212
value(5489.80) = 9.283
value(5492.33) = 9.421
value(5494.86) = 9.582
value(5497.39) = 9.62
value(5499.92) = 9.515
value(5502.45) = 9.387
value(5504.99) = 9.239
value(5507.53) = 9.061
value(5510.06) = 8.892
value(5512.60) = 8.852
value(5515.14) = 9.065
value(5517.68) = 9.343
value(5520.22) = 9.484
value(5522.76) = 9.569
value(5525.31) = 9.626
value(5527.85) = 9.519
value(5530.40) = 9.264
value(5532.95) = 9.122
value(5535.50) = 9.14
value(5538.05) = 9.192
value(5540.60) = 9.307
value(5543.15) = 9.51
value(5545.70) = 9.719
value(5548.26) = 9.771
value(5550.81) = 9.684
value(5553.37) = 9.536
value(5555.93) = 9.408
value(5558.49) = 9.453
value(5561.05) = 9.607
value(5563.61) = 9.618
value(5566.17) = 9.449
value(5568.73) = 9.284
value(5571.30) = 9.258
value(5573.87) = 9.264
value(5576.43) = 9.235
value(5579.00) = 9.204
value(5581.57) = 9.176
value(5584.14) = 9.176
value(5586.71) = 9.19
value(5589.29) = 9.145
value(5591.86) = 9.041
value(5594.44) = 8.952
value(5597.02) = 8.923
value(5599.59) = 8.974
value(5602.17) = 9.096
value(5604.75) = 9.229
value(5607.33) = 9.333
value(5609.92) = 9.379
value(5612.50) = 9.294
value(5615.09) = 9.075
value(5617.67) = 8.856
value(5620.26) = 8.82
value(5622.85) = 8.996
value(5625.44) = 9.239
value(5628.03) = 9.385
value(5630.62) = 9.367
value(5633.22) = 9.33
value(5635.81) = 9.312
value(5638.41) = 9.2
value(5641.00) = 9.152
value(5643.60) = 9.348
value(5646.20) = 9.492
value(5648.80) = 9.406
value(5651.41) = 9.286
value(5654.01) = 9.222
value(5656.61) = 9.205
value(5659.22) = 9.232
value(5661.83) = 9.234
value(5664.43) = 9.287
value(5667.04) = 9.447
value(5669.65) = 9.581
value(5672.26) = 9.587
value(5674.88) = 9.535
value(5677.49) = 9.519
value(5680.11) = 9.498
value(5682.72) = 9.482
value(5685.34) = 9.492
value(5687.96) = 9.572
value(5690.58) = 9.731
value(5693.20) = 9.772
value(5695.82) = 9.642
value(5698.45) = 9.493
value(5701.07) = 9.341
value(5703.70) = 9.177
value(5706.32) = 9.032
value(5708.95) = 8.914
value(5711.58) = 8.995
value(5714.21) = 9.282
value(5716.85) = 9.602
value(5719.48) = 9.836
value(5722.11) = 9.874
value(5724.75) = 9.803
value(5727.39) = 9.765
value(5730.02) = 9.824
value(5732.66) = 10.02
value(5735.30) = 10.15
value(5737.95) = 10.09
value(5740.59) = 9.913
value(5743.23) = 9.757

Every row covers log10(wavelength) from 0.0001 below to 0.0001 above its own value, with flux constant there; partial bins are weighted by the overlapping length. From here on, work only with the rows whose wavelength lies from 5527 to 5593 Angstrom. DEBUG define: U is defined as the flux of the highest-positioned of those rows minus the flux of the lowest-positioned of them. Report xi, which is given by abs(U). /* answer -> 0.48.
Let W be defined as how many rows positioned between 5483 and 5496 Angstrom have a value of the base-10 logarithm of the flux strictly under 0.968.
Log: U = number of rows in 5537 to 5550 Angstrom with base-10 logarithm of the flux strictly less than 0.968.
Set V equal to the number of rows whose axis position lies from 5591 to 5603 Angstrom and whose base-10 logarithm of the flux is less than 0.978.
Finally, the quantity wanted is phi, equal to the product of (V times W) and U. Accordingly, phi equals 15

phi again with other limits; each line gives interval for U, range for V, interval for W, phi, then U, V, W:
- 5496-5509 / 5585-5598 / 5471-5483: 20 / 2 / 5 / 2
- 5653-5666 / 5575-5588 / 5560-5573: 50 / 5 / 5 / 2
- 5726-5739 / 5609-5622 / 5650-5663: 0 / 0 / 5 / 5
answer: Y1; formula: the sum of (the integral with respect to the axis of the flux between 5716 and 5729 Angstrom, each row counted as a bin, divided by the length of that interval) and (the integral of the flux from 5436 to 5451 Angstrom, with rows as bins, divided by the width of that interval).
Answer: 19.2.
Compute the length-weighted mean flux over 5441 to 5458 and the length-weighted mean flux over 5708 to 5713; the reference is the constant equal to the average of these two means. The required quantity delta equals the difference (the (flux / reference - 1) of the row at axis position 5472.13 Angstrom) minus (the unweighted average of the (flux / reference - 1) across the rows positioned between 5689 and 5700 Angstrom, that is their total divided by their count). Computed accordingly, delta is -0.030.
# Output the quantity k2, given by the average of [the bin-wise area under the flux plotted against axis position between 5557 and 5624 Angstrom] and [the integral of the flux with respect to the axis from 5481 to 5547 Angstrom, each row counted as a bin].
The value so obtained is 616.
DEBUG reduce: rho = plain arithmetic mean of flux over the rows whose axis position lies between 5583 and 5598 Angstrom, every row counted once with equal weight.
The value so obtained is 9.07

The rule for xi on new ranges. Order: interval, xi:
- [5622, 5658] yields 0.21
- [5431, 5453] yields 0.40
